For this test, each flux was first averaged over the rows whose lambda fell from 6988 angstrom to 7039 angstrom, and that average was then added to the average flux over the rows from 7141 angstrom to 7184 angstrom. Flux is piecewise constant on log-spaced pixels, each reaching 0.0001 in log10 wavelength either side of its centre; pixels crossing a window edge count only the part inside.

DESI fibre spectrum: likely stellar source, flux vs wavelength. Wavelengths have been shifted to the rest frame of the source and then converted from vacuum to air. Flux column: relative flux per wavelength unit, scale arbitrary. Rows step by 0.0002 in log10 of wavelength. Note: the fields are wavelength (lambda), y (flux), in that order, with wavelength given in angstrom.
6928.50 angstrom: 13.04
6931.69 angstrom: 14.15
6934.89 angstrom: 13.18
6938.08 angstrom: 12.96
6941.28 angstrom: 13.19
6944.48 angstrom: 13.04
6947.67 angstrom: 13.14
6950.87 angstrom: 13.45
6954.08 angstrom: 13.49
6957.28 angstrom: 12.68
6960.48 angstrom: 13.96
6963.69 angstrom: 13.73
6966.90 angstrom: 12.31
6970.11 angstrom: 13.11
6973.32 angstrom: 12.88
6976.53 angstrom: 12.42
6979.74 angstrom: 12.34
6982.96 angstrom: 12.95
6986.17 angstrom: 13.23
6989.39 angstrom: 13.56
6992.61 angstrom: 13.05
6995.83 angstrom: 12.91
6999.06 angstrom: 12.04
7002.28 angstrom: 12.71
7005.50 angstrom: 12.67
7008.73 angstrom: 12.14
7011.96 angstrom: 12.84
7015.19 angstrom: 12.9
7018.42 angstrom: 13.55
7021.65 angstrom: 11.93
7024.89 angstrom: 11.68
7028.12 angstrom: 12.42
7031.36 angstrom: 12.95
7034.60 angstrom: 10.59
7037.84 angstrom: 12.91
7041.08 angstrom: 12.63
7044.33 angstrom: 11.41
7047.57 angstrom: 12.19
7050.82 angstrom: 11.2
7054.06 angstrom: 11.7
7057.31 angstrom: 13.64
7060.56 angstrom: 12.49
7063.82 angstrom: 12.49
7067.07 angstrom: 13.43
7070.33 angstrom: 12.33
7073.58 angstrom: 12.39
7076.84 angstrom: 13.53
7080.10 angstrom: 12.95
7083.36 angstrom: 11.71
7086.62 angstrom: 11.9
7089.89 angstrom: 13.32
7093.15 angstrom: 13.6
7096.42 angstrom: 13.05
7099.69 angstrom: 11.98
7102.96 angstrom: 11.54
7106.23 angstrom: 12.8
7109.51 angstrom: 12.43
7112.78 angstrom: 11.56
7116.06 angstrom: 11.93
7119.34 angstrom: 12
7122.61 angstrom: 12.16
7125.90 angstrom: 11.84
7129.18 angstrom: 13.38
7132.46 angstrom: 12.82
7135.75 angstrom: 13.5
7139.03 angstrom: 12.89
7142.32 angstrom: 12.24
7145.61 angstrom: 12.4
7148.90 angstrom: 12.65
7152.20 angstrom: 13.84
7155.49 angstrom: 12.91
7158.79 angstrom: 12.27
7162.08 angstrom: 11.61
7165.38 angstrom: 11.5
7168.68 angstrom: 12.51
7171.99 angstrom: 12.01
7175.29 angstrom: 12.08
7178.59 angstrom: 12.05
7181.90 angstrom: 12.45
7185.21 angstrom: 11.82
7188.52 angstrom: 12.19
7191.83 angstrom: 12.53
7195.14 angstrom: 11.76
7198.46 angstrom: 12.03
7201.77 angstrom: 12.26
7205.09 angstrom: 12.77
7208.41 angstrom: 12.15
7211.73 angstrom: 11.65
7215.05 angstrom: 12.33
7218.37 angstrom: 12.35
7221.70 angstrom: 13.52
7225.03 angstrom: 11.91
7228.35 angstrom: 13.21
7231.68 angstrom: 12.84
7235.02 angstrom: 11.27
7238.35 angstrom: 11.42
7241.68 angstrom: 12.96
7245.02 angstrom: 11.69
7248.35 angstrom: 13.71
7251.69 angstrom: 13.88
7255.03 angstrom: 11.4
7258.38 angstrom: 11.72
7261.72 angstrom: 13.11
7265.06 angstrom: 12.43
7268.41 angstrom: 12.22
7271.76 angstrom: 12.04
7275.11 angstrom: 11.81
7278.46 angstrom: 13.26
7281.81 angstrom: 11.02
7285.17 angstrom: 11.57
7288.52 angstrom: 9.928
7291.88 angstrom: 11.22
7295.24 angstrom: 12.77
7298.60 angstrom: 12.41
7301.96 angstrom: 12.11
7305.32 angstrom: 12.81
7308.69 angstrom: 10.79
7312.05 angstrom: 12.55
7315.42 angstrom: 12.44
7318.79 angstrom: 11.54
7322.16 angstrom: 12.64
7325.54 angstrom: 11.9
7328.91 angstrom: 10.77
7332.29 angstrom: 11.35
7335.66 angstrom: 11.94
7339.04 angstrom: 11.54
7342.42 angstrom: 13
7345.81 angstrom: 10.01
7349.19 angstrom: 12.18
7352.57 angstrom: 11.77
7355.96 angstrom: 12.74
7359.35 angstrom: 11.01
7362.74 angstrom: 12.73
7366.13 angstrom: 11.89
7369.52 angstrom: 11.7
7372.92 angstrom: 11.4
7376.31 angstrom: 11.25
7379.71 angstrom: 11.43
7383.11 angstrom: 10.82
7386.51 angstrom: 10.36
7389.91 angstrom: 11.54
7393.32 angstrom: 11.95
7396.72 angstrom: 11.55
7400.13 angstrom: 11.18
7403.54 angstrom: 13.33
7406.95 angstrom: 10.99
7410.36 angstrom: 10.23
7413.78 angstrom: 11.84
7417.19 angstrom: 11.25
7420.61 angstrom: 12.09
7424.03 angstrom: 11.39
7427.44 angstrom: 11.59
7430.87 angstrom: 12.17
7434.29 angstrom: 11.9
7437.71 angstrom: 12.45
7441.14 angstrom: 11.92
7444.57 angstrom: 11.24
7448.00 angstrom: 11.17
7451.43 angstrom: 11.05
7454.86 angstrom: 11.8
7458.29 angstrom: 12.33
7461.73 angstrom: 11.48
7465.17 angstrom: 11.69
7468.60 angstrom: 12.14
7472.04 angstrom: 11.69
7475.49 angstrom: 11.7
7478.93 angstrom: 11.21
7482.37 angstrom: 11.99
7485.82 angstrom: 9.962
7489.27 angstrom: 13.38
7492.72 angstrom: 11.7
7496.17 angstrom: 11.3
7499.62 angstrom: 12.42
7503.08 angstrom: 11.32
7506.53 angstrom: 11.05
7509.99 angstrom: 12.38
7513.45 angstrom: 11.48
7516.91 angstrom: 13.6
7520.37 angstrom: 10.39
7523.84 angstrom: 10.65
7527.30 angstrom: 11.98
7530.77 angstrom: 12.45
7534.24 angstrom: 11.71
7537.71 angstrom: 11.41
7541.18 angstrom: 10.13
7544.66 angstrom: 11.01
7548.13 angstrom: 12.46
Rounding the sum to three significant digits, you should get 24.9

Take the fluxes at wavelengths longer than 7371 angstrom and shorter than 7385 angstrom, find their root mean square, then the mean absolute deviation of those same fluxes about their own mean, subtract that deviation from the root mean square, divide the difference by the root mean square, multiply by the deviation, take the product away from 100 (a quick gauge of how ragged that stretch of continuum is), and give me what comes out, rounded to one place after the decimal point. 99.8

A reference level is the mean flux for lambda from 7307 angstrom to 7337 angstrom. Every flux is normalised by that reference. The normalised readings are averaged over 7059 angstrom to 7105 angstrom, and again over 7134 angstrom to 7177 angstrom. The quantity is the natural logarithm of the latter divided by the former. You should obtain -0.010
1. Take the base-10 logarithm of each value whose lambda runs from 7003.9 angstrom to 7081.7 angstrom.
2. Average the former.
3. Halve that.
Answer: 0.547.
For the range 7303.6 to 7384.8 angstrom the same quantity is 0.535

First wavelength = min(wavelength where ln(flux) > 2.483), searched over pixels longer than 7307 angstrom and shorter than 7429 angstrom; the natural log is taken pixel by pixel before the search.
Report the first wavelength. 7312.05 angstrom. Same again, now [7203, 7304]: 7205.09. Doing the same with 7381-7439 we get 7403.54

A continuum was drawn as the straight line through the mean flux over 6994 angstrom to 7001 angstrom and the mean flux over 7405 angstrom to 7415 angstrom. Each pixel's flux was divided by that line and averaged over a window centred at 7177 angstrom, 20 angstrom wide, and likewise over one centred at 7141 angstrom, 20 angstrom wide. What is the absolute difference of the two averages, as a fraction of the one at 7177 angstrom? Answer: 0.04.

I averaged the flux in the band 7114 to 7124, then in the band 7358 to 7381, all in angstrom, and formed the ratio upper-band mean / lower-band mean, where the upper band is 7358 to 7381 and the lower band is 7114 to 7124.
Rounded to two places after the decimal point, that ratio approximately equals 0.97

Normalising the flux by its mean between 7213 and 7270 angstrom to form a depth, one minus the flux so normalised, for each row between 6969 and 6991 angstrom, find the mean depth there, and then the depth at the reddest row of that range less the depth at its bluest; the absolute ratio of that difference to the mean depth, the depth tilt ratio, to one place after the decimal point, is 1.0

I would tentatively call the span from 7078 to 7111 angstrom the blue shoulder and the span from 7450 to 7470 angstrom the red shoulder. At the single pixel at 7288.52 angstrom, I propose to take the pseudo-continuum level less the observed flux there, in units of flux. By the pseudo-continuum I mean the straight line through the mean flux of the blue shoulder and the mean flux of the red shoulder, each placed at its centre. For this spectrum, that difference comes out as 2.2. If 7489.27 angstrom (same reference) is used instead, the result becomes -1.7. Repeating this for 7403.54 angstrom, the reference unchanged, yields -1.5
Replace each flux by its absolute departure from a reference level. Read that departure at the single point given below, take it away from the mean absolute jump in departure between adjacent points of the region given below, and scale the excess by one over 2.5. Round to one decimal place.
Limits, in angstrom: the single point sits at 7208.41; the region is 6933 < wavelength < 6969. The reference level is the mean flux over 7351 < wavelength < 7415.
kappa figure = 0.0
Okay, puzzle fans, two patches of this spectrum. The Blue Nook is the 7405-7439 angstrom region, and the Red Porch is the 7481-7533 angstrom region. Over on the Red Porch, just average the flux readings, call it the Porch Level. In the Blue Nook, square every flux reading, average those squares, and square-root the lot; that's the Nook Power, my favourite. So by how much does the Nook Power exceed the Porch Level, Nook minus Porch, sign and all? -0.13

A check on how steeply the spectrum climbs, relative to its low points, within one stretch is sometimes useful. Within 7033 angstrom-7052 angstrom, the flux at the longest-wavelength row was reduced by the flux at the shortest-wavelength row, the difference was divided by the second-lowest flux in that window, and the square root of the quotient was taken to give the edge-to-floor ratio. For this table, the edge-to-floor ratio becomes 0.23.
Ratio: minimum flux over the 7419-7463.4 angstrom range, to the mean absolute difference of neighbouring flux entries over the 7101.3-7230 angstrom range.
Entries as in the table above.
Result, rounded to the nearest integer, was 19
